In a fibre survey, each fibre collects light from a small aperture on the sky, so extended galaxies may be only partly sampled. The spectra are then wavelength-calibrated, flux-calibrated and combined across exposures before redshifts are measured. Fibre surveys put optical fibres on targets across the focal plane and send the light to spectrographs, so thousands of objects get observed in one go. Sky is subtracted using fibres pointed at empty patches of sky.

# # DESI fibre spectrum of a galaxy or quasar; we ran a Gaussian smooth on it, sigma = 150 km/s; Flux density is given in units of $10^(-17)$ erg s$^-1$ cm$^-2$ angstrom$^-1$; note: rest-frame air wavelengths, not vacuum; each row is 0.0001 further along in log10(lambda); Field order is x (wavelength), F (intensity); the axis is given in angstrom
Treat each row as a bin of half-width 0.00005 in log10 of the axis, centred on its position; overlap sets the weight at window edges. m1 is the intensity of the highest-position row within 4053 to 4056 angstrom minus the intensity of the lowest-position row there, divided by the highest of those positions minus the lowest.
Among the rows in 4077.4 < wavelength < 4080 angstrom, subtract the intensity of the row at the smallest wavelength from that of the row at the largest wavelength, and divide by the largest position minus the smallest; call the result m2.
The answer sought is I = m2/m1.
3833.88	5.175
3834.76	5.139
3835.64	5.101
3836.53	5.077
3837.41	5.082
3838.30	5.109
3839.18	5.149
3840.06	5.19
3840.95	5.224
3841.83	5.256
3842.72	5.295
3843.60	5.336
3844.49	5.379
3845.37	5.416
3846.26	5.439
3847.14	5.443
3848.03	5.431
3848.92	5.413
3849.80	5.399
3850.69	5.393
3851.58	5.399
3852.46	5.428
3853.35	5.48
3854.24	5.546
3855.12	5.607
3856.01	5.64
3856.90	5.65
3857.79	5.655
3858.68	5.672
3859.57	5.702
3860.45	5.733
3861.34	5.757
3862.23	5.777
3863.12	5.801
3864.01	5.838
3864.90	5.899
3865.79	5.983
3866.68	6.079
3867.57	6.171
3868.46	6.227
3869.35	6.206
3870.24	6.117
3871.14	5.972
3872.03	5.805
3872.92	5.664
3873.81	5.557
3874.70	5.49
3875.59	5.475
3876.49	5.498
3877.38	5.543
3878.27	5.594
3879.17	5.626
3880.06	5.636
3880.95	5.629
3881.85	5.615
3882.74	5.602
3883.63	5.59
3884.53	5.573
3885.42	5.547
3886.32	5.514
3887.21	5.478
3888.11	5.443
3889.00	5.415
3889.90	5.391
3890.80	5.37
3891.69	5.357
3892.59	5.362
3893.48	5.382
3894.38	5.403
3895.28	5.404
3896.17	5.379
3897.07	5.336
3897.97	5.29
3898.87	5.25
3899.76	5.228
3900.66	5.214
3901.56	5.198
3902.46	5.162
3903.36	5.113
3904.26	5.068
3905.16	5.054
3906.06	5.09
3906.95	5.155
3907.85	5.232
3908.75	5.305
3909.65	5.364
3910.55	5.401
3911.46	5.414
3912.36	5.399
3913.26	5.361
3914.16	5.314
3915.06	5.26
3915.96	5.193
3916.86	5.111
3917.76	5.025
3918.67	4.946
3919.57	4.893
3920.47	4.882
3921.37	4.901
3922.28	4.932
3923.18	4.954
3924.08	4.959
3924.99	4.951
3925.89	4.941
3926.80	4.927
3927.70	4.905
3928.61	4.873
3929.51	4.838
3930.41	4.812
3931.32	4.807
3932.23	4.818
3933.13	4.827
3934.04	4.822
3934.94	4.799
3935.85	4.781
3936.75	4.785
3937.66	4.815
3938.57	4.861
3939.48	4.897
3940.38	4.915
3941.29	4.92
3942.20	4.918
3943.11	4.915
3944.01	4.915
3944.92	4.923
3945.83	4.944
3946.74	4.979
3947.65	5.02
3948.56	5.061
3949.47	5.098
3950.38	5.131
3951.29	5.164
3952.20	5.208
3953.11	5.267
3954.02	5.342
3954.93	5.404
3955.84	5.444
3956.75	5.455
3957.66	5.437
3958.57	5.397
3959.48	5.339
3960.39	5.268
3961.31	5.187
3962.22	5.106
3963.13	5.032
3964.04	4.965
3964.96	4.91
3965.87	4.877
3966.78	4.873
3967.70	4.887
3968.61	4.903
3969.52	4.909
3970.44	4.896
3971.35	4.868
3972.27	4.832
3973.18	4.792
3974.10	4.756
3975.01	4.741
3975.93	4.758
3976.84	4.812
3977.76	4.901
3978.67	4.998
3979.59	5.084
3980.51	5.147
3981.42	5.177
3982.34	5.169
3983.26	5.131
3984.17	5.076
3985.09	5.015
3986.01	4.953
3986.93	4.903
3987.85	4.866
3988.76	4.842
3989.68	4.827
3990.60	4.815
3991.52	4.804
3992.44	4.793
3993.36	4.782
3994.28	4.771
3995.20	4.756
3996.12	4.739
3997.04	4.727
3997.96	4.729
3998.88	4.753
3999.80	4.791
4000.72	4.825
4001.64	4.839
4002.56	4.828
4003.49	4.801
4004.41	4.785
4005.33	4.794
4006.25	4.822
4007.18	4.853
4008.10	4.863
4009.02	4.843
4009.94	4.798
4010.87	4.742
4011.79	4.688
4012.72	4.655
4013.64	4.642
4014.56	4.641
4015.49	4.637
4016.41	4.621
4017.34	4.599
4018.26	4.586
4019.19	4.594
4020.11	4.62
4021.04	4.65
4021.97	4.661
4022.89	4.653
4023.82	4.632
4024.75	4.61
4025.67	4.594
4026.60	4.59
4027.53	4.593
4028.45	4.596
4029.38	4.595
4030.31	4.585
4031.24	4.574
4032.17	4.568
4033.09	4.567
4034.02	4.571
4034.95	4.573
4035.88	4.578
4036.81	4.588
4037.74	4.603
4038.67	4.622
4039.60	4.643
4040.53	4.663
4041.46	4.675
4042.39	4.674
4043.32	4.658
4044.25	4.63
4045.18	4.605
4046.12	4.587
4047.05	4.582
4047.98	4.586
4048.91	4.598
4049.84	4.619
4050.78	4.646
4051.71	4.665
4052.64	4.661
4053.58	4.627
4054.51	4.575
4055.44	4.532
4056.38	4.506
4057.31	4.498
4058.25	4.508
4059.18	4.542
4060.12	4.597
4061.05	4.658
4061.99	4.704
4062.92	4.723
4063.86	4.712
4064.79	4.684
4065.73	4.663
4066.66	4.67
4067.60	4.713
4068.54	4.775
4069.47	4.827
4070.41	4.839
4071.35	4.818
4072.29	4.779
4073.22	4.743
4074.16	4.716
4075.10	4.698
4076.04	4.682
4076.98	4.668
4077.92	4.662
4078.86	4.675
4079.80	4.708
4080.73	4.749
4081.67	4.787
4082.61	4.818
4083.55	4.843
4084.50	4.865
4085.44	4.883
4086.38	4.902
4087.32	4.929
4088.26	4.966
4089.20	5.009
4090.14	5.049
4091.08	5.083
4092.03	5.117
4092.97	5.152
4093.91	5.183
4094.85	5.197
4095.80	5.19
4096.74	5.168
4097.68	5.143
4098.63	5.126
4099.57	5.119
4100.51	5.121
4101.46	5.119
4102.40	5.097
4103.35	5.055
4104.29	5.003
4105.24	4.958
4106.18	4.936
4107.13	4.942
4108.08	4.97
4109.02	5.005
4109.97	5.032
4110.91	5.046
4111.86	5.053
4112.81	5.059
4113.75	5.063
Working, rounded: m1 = -0.051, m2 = 0.024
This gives -0.5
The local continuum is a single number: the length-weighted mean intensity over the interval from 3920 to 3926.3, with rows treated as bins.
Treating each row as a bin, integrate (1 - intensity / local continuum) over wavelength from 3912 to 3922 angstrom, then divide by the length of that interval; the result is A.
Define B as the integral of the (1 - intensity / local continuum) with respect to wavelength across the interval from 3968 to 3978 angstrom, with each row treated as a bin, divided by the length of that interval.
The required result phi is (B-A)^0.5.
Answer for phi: 0.237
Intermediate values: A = -0.04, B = 0.020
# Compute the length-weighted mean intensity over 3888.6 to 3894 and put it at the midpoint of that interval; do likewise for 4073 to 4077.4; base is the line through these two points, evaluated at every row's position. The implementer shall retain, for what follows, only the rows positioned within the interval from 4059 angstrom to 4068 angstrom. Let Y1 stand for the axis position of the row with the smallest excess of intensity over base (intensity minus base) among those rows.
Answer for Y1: 4059.18 angstrom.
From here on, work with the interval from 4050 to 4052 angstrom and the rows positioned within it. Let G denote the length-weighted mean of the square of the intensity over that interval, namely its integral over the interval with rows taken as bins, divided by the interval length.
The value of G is 21.6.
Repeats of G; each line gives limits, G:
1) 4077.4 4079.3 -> 21.8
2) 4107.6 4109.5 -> 24.9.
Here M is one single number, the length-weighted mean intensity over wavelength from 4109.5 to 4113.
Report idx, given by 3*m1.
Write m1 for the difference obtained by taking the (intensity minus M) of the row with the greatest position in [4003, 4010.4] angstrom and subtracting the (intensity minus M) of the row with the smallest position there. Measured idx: 0.0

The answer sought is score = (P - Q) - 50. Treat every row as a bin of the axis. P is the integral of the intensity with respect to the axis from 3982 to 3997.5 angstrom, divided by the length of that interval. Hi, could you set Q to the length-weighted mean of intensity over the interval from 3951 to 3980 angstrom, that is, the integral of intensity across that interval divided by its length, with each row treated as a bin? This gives -50.2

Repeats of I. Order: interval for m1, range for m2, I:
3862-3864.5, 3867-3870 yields 0.6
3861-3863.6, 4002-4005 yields -0.9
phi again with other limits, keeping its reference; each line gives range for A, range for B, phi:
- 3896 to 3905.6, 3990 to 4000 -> 0.297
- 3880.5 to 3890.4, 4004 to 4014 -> 0.391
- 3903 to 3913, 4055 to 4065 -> 0.359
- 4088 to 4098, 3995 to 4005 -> 0.261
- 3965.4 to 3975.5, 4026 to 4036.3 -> 0.233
